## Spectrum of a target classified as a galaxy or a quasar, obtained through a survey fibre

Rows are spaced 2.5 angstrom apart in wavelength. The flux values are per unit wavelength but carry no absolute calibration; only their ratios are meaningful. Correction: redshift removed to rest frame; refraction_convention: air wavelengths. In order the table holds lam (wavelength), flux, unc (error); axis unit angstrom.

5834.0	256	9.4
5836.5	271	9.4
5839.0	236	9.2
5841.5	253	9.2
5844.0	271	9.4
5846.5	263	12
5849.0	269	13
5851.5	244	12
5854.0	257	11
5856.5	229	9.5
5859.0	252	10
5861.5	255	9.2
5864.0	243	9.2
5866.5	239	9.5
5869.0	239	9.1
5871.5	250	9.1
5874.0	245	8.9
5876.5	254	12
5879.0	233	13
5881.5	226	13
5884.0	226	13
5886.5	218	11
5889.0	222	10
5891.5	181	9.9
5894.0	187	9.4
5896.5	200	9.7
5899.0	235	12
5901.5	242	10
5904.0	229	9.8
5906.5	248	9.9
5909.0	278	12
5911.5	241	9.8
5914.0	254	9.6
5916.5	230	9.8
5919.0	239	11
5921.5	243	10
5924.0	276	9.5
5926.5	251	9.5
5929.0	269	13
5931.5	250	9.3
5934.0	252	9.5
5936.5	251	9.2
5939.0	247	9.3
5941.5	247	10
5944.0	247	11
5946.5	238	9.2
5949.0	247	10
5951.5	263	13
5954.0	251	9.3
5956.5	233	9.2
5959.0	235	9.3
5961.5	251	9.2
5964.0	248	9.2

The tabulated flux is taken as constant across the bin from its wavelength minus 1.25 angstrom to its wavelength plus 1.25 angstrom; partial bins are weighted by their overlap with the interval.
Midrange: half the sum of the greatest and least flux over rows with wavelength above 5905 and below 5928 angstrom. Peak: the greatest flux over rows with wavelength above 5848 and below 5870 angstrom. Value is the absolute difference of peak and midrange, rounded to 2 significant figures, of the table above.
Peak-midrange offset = 15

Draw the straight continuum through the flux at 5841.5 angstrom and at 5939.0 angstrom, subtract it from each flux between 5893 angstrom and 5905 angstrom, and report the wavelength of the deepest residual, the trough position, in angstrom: 5894.0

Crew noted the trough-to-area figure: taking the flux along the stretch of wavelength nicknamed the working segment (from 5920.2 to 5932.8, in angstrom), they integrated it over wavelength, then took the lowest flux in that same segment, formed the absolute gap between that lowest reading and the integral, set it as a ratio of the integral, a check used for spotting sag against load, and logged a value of 0.925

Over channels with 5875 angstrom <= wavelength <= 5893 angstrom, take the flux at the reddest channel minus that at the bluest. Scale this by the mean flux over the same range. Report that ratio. -0.33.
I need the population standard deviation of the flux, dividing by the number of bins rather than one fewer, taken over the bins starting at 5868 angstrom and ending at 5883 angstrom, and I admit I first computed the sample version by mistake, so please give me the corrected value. 9.7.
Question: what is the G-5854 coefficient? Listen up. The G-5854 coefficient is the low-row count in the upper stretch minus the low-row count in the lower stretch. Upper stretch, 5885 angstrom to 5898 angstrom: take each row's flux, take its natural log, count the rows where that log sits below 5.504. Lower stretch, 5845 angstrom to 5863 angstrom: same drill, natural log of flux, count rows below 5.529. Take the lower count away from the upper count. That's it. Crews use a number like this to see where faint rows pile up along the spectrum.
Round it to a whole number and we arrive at 3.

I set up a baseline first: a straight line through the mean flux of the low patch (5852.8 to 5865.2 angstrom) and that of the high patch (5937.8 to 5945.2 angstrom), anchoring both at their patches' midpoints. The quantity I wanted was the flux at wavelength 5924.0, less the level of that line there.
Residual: 29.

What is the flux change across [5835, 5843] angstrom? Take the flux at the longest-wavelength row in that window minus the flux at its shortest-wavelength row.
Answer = -18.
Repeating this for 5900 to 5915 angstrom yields 12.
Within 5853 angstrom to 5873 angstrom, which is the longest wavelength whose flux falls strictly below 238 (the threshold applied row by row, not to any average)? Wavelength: 5856.5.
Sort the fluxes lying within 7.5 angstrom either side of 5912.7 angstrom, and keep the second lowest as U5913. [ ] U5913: 239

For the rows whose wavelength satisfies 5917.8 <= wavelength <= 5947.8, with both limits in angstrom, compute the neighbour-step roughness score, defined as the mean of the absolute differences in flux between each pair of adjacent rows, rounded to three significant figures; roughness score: 10.5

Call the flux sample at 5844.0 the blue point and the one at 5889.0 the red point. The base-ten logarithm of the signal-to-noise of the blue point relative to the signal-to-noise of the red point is 0.11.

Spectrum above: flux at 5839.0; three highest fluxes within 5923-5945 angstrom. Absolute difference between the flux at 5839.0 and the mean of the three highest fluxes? 30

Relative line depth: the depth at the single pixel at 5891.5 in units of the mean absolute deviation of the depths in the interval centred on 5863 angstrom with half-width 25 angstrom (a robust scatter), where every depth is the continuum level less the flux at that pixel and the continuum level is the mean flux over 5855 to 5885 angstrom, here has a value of 5.1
